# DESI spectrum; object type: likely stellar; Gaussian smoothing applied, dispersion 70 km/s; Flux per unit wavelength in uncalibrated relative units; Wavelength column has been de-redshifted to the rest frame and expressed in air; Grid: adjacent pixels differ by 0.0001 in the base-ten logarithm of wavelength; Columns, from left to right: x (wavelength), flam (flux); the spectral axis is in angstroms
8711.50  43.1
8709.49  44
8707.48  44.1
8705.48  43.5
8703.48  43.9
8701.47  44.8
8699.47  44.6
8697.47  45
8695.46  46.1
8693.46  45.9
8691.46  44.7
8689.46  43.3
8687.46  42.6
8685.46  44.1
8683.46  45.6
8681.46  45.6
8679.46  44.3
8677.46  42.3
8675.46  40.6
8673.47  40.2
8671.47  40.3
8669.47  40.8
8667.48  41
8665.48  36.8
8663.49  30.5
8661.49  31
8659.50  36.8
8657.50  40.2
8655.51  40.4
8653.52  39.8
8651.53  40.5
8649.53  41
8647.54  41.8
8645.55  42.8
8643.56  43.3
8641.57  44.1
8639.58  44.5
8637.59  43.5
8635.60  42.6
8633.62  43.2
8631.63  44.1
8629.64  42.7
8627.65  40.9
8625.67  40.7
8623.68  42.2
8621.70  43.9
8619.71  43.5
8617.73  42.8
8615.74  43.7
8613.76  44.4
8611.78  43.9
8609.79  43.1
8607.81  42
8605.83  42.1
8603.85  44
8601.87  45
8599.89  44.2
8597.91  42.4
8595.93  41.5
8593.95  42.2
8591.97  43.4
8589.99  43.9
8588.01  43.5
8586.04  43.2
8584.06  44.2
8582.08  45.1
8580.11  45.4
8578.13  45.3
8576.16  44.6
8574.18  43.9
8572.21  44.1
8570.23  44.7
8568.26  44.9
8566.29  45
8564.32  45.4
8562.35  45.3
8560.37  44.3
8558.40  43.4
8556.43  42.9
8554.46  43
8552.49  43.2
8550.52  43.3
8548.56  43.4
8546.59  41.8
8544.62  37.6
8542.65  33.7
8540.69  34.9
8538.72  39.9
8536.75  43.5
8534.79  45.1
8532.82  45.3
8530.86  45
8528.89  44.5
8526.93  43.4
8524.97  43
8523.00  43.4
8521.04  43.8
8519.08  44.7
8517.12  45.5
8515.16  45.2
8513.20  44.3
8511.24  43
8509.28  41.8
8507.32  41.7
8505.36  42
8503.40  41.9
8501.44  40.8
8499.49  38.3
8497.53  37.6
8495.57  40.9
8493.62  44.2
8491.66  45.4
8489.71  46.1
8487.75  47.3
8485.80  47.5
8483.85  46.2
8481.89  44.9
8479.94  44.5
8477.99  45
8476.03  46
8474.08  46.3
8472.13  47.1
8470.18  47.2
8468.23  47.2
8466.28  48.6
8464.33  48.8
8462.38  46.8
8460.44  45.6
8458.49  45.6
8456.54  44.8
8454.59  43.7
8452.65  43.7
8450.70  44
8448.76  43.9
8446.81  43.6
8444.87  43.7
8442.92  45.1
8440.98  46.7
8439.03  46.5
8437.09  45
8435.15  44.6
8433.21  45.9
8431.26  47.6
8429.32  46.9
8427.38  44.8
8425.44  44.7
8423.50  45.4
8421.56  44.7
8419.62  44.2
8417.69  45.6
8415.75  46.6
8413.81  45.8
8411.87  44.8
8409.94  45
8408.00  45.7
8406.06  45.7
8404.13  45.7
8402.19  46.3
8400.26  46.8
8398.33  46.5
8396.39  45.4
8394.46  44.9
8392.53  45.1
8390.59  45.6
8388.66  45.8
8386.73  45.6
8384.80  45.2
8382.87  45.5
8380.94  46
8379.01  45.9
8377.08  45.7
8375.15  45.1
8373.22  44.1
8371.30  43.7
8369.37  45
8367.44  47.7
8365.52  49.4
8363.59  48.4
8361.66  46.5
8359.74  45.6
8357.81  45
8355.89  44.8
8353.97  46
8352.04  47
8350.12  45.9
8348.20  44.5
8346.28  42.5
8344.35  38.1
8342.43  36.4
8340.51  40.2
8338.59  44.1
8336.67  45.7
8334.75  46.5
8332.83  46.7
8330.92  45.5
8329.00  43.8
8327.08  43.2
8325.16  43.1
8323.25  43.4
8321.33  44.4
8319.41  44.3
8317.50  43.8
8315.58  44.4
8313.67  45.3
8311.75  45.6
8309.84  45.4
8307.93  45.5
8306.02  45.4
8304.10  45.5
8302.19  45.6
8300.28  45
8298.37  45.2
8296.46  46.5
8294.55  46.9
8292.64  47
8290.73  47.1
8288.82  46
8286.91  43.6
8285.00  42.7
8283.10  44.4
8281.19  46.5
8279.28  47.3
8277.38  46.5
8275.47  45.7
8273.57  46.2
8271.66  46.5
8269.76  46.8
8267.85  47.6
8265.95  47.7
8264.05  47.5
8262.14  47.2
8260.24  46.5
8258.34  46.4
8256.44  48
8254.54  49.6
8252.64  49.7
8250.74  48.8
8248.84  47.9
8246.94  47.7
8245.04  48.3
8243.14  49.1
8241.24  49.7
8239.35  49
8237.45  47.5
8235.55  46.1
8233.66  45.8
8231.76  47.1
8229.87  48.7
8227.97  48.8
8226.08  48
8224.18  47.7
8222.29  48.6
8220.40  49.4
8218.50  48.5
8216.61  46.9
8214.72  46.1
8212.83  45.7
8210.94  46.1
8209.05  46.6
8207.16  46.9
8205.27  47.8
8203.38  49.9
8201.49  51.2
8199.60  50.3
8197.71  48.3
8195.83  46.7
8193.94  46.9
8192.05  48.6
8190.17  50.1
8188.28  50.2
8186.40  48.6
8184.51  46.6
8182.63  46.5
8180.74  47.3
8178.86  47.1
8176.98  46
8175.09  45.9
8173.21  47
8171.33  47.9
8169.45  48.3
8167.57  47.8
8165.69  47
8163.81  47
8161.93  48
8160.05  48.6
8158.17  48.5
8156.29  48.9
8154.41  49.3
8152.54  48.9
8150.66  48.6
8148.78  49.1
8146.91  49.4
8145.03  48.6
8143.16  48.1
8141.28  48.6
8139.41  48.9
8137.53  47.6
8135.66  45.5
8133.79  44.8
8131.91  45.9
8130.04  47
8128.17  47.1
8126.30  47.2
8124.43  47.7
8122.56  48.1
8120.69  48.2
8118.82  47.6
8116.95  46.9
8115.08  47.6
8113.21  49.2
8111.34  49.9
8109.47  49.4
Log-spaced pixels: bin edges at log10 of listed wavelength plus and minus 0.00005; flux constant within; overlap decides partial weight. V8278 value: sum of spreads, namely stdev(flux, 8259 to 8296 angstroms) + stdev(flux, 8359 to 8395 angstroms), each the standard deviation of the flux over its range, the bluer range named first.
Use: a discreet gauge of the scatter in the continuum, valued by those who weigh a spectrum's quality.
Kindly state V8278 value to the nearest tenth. 2.7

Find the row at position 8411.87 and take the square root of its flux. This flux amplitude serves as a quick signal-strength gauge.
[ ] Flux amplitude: 6.69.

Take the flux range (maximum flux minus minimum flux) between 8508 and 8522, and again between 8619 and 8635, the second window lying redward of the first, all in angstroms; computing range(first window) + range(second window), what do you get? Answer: 7.1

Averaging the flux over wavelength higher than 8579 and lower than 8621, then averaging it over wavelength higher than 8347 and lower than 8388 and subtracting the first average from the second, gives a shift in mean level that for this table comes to 2.3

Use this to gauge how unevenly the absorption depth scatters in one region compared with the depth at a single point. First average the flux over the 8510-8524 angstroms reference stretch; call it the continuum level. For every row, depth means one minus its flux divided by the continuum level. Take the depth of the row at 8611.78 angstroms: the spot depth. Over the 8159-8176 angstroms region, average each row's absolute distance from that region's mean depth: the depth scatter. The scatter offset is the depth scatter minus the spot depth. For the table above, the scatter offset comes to 0.01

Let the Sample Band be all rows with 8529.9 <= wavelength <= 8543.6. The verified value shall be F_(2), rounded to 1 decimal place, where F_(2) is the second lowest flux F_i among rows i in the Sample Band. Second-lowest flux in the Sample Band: 34.9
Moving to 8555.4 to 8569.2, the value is 43.4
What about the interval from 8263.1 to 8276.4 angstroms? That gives 46.2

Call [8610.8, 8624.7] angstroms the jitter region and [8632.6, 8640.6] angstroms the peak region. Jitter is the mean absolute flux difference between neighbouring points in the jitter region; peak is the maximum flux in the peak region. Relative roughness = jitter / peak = 0.018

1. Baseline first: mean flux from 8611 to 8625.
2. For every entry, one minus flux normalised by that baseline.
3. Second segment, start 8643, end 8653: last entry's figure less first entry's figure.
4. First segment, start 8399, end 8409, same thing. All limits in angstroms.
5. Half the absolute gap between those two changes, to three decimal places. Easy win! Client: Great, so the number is 0.020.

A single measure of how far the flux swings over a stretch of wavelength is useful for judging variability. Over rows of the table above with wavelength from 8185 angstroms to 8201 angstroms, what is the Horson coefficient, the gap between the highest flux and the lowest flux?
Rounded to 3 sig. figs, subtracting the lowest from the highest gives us 3.60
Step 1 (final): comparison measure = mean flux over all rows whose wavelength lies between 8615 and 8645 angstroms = 43.0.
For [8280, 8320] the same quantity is 45.3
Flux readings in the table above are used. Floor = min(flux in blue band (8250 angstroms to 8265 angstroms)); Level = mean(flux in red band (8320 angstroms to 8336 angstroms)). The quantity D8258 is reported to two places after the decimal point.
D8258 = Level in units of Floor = 0.96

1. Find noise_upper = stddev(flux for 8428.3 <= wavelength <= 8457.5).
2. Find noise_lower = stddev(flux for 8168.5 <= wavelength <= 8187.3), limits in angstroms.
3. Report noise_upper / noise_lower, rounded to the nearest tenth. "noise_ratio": 1.5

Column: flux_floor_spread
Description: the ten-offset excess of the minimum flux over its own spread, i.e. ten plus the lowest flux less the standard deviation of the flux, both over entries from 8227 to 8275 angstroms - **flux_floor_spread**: 54.6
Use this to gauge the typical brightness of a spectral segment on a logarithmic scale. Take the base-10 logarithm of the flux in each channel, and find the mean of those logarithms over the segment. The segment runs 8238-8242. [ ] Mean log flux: 1.69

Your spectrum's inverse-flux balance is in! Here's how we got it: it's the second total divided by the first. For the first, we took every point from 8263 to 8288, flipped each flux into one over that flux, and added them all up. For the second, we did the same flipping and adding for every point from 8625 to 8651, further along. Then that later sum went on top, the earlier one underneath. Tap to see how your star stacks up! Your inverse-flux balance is 1.08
